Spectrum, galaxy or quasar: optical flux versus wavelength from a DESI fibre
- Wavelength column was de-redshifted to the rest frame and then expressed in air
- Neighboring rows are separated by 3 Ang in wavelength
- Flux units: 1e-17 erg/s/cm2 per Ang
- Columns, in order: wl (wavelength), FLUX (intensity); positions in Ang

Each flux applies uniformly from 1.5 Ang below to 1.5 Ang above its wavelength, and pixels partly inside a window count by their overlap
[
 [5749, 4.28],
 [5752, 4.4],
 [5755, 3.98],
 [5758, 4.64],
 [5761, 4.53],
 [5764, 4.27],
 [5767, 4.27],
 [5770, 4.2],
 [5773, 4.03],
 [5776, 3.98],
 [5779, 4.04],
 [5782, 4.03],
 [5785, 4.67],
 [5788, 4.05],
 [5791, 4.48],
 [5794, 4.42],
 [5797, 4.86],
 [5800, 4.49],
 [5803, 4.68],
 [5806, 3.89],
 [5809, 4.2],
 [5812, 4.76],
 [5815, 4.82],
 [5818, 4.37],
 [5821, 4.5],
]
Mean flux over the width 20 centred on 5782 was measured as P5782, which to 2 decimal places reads 4.18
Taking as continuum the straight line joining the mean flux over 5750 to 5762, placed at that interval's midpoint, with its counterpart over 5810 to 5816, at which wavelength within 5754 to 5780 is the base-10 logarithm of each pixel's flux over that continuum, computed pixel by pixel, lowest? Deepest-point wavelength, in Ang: 5776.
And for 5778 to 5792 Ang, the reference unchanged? 5788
